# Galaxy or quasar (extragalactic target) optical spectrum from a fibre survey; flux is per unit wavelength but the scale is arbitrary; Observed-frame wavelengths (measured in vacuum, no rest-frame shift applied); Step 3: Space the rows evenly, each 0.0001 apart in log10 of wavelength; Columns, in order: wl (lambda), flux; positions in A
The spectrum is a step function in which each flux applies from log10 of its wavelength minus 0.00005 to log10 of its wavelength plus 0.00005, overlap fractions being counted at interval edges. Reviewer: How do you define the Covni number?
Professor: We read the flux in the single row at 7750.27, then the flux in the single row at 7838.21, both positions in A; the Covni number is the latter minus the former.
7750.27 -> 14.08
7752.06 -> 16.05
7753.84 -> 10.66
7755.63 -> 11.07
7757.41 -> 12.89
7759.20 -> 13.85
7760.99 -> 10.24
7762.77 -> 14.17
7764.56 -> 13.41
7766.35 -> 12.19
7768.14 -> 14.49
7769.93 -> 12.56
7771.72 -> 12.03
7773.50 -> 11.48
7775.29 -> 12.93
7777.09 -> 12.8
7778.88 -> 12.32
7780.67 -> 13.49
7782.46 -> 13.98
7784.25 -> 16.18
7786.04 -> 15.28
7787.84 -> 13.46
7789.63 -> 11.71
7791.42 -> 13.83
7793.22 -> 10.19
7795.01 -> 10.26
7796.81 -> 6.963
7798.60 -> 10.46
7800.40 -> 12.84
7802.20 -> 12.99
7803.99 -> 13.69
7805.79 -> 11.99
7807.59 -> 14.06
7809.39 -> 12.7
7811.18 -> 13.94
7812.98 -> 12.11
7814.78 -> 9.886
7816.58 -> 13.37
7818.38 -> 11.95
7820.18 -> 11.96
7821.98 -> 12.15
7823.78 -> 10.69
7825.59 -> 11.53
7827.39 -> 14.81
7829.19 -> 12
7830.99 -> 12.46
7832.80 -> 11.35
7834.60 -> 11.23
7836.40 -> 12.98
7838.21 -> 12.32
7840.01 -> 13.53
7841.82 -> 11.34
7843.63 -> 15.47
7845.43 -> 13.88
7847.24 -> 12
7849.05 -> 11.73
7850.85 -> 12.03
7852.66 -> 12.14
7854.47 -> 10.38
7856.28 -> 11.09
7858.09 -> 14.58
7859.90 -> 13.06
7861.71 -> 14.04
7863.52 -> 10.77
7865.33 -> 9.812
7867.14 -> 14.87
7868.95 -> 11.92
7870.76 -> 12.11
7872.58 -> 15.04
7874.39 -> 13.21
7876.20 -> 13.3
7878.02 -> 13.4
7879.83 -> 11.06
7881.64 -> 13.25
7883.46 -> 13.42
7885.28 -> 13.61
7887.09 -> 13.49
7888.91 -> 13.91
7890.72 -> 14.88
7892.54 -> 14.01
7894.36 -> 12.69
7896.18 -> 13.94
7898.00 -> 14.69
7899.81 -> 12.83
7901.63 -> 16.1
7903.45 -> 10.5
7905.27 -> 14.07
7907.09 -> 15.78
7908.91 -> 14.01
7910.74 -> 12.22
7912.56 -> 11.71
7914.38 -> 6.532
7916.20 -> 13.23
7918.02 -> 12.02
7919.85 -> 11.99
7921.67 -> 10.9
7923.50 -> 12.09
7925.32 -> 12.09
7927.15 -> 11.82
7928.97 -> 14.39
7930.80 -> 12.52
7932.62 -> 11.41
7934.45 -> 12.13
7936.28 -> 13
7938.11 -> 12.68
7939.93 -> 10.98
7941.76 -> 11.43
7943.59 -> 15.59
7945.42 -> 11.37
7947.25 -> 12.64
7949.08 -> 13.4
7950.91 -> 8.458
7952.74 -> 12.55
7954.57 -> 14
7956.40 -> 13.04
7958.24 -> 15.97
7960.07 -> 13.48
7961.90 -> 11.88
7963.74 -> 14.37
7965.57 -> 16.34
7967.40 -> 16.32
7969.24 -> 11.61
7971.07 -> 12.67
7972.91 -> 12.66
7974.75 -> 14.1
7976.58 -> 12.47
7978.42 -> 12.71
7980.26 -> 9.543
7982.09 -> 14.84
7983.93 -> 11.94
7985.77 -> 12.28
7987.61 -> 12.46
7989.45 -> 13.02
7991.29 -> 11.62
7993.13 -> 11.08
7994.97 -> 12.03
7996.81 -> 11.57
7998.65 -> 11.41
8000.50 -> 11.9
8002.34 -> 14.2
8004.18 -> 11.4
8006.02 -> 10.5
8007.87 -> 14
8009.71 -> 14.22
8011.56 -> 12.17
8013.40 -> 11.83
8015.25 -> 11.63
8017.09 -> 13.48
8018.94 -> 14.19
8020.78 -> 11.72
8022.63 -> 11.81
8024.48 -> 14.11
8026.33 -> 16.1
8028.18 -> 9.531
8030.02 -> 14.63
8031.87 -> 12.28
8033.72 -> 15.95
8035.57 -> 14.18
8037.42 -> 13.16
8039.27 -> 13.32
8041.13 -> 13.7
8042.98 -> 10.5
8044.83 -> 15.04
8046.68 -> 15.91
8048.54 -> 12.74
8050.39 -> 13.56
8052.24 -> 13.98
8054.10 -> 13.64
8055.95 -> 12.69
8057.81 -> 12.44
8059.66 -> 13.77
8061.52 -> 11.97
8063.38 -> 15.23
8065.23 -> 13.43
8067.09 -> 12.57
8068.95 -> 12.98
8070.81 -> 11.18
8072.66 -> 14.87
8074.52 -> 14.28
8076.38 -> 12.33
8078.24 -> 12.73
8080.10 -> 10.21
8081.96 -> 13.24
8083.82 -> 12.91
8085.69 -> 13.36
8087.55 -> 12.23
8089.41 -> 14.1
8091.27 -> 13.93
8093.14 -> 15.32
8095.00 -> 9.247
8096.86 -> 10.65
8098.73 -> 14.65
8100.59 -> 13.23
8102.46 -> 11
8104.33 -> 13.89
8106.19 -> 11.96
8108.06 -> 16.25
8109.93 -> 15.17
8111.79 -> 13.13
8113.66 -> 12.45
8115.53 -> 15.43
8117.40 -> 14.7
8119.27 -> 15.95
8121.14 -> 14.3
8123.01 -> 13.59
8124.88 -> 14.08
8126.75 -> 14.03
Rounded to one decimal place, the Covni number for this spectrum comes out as -1.8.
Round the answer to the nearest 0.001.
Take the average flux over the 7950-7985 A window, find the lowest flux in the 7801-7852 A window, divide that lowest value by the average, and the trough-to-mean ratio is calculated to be 0.755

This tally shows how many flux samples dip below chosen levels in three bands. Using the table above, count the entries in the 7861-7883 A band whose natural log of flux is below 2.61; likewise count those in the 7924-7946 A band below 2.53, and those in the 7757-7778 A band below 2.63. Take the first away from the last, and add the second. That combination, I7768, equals 9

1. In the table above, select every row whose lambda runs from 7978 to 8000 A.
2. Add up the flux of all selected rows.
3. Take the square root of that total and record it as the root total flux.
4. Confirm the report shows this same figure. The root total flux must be 12.0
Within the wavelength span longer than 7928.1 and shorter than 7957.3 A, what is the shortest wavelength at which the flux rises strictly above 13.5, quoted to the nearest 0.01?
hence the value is 7928.97 A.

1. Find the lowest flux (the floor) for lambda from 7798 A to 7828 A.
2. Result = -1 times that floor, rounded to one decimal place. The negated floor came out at -9.9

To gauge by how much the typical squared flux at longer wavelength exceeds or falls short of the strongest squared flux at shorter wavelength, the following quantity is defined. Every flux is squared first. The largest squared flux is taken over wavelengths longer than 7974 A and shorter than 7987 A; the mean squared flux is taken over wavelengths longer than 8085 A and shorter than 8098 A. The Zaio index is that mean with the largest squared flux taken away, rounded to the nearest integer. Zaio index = -55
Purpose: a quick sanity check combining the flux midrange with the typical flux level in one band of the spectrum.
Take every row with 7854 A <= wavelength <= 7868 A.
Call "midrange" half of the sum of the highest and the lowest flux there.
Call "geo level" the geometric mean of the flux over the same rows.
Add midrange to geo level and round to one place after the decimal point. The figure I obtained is 24.5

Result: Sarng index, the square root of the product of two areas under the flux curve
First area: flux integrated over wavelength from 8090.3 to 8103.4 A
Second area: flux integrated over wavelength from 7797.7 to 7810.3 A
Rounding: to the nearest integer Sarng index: 162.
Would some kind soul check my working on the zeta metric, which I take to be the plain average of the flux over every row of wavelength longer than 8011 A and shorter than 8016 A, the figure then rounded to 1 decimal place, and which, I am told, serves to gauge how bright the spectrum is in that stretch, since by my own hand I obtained 11.9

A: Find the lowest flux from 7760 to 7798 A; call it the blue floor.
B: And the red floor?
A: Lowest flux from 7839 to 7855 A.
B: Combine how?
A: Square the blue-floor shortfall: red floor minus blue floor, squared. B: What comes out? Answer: 12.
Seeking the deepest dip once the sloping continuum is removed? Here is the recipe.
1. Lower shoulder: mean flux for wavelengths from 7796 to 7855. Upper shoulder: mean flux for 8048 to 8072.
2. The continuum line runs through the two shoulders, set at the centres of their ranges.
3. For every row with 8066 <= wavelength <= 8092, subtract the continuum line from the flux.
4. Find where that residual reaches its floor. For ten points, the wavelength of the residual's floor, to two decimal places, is 8080.10 A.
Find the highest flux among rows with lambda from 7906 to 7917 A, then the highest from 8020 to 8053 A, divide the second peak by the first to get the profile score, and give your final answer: 1.02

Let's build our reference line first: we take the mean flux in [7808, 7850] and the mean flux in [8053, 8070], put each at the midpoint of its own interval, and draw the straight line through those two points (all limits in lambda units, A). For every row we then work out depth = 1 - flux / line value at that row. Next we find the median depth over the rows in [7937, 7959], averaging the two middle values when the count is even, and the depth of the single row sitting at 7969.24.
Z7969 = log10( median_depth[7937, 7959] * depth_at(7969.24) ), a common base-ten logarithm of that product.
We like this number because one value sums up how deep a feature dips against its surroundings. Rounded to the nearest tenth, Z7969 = -3.0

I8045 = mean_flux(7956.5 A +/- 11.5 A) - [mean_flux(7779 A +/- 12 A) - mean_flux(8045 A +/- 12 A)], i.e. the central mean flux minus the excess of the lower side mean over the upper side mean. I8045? 13.8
